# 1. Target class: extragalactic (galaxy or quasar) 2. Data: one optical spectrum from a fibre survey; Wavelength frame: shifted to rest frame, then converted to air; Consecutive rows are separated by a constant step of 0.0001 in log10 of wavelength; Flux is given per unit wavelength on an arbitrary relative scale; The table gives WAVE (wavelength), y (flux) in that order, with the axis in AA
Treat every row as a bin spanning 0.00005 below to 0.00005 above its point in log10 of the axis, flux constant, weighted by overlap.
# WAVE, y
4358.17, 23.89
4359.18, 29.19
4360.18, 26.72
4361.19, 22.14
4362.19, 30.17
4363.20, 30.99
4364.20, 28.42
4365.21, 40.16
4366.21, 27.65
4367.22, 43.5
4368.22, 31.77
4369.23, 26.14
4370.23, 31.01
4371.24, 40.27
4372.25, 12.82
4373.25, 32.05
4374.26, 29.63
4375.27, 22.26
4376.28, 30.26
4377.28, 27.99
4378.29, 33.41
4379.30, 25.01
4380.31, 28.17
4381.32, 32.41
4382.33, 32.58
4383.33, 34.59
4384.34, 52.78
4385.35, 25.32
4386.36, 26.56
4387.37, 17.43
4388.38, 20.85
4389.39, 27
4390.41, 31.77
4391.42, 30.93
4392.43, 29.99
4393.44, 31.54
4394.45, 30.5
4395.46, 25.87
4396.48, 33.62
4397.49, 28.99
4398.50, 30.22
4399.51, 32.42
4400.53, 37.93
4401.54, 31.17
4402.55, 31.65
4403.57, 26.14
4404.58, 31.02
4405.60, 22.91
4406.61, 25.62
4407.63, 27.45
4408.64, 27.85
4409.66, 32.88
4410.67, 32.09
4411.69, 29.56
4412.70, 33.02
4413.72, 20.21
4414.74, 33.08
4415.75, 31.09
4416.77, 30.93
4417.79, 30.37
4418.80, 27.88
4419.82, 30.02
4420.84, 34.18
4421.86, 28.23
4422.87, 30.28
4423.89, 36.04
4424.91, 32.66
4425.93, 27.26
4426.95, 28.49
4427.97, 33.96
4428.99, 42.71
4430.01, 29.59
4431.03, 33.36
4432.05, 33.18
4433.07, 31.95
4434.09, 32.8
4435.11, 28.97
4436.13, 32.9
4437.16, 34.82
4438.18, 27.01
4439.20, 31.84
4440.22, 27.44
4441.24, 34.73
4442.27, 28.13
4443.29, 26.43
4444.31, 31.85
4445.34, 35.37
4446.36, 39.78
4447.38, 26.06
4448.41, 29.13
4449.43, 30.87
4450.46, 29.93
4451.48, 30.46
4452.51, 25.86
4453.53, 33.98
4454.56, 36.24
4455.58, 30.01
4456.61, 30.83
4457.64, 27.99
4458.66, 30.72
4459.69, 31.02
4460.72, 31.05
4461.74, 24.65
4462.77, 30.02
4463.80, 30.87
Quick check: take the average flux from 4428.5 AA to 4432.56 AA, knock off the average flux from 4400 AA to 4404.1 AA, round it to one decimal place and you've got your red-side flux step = 3.0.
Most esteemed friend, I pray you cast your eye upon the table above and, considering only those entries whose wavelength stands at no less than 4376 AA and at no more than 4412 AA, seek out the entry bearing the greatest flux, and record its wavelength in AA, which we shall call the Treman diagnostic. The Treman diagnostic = 4384.34 AA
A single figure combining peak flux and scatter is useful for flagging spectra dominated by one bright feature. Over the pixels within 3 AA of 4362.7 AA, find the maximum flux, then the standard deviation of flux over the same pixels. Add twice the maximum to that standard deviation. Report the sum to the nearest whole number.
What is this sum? 86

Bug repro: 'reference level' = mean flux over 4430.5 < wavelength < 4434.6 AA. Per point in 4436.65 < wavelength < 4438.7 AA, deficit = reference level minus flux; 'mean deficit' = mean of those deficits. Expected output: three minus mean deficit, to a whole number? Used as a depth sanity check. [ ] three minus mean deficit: 1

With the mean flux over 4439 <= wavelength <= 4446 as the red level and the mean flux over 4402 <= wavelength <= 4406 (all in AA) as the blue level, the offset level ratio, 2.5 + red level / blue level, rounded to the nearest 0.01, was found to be 3.60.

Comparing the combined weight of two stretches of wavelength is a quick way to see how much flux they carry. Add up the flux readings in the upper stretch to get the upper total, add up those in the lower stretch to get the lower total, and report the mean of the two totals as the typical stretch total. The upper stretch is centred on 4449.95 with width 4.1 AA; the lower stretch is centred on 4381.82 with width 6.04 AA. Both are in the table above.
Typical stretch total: 163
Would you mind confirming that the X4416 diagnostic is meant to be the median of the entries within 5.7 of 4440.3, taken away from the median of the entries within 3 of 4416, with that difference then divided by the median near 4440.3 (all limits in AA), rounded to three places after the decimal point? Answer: -0.037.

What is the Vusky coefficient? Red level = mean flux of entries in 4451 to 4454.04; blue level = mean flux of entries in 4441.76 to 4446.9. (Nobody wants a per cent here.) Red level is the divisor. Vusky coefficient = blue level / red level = 1.07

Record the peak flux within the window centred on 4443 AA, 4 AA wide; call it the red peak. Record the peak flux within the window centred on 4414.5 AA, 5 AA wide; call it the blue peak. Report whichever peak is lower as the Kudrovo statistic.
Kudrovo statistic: 33.1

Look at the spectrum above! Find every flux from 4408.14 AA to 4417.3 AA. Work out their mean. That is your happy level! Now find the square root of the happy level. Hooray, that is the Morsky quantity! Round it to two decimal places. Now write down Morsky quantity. 5.48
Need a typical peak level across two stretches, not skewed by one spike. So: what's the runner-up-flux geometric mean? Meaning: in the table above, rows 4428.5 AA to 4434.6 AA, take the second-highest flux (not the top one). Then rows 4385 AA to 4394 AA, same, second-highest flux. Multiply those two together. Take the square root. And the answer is 32.4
